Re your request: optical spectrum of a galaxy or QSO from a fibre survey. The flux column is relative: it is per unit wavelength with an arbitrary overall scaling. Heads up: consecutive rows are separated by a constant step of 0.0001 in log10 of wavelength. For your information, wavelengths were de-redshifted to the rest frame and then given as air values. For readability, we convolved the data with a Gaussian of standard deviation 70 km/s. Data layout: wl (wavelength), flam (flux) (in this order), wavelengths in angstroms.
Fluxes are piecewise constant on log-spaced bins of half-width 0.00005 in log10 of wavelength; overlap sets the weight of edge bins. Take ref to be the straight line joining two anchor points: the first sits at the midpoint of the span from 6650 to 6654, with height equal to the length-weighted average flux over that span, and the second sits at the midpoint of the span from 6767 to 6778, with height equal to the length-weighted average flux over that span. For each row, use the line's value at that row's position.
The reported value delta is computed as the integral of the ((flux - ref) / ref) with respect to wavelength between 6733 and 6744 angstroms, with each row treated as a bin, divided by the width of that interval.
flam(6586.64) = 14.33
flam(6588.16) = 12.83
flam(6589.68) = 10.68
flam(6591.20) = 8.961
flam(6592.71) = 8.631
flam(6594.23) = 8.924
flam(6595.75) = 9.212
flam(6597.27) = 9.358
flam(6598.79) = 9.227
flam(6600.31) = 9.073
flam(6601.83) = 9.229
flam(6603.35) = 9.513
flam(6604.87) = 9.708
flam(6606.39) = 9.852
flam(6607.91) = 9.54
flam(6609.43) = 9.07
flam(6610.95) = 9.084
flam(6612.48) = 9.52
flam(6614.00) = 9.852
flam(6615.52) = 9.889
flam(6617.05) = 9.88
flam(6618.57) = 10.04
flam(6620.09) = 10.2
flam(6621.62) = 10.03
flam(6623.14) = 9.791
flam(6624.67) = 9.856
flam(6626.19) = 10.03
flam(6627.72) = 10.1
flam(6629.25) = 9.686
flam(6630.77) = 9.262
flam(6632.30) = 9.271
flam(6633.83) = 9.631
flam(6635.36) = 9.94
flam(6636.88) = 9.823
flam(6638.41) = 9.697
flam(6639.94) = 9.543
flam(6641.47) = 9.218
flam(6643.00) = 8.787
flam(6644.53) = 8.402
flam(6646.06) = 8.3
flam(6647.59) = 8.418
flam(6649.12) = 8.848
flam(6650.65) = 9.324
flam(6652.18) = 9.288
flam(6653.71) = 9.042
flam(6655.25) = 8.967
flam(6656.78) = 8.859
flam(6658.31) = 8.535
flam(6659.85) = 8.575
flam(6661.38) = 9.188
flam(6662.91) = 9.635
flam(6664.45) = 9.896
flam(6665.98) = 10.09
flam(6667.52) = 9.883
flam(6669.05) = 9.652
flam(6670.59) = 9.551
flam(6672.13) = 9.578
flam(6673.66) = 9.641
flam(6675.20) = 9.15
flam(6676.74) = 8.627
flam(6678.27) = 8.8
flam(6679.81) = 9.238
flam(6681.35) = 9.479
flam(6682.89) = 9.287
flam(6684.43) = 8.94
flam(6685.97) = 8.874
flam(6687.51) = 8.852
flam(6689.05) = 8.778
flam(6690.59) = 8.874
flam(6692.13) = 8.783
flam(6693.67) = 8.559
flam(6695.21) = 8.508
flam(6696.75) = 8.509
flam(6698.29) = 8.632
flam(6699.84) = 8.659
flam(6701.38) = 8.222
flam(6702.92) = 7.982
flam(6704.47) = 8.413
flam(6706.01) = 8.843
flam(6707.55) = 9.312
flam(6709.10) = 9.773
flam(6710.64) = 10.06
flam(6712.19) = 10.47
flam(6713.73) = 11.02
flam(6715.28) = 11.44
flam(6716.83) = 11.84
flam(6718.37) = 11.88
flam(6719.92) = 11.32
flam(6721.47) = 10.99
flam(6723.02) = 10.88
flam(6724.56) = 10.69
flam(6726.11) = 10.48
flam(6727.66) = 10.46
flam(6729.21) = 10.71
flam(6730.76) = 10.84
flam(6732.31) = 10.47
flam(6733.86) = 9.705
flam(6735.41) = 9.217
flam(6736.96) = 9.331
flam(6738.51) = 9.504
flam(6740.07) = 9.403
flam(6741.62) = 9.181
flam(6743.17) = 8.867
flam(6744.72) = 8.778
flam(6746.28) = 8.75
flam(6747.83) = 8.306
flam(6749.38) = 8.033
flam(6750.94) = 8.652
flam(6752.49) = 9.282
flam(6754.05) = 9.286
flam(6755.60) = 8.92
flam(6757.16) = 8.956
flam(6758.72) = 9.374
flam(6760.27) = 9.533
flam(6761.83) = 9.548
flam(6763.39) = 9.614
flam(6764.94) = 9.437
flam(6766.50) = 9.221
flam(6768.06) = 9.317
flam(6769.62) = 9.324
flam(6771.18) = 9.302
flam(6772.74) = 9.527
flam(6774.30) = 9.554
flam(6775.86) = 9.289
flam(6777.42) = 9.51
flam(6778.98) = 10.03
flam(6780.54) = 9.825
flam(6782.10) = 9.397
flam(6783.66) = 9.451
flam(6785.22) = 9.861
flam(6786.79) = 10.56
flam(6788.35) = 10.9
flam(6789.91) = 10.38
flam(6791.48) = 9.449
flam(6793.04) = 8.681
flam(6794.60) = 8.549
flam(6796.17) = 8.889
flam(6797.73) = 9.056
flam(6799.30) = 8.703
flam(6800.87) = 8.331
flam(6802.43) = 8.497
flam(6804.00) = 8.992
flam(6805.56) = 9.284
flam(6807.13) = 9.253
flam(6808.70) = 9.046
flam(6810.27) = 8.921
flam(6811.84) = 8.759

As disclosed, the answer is 0.00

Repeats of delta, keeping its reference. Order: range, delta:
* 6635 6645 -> 0.01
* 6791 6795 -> -0.06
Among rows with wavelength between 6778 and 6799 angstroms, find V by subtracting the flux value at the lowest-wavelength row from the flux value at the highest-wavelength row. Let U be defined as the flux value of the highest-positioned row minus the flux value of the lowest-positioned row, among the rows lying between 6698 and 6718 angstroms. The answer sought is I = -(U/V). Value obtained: 3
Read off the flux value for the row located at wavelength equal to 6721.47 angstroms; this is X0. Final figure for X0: 10.99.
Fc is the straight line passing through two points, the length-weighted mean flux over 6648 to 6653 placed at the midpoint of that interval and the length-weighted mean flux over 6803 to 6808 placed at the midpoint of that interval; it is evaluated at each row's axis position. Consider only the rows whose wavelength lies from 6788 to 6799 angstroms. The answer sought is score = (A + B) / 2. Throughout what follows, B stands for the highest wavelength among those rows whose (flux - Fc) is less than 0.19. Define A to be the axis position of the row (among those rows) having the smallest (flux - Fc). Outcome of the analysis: 6796.2 angstroms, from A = 6794.60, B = 6797.73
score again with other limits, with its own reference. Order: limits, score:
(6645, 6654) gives 6649.9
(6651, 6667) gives 6659.8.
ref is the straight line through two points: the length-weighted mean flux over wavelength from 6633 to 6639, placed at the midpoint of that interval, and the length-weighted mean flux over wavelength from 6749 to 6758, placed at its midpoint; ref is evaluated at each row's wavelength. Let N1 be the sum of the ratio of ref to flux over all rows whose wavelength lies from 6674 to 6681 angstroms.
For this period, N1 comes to 4.2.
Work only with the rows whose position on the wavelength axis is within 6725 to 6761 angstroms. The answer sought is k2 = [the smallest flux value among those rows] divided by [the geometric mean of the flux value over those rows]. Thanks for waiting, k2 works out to 0.858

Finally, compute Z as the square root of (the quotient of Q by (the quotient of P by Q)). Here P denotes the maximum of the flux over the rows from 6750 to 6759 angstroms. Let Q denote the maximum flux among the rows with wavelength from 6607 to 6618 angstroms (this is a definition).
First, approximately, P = 9.374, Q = 9.889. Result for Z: 3.23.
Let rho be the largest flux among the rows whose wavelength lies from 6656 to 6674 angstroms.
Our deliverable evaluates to 10.09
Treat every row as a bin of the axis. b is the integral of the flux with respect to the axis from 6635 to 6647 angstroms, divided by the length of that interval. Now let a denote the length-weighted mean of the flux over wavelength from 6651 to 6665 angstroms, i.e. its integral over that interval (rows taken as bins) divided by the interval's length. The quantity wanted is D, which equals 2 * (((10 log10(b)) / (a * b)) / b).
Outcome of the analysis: 0.0251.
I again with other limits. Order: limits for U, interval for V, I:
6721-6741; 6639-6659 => -2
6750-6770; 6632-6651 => -13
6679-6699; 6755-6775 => 1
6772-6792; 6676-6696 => -1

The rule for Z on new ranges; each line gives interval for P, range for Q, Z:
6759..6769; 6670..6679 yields 3.11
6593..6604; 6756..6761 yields 3.09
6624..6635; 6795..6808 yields 2.92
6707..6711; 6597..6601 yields 2.95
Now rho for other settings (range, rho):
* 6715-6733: 11.88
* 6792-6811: 9.284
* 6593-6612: 9.852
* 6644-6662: 9.324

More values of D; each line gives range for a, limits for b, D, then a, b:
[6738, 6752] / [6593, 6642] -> 0.0242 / 8.8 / 9.59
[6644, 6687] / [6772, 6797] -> 0.0232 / 9.1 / 9.62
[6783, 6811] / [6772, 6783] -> 0.0230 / 9.3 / 9.59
